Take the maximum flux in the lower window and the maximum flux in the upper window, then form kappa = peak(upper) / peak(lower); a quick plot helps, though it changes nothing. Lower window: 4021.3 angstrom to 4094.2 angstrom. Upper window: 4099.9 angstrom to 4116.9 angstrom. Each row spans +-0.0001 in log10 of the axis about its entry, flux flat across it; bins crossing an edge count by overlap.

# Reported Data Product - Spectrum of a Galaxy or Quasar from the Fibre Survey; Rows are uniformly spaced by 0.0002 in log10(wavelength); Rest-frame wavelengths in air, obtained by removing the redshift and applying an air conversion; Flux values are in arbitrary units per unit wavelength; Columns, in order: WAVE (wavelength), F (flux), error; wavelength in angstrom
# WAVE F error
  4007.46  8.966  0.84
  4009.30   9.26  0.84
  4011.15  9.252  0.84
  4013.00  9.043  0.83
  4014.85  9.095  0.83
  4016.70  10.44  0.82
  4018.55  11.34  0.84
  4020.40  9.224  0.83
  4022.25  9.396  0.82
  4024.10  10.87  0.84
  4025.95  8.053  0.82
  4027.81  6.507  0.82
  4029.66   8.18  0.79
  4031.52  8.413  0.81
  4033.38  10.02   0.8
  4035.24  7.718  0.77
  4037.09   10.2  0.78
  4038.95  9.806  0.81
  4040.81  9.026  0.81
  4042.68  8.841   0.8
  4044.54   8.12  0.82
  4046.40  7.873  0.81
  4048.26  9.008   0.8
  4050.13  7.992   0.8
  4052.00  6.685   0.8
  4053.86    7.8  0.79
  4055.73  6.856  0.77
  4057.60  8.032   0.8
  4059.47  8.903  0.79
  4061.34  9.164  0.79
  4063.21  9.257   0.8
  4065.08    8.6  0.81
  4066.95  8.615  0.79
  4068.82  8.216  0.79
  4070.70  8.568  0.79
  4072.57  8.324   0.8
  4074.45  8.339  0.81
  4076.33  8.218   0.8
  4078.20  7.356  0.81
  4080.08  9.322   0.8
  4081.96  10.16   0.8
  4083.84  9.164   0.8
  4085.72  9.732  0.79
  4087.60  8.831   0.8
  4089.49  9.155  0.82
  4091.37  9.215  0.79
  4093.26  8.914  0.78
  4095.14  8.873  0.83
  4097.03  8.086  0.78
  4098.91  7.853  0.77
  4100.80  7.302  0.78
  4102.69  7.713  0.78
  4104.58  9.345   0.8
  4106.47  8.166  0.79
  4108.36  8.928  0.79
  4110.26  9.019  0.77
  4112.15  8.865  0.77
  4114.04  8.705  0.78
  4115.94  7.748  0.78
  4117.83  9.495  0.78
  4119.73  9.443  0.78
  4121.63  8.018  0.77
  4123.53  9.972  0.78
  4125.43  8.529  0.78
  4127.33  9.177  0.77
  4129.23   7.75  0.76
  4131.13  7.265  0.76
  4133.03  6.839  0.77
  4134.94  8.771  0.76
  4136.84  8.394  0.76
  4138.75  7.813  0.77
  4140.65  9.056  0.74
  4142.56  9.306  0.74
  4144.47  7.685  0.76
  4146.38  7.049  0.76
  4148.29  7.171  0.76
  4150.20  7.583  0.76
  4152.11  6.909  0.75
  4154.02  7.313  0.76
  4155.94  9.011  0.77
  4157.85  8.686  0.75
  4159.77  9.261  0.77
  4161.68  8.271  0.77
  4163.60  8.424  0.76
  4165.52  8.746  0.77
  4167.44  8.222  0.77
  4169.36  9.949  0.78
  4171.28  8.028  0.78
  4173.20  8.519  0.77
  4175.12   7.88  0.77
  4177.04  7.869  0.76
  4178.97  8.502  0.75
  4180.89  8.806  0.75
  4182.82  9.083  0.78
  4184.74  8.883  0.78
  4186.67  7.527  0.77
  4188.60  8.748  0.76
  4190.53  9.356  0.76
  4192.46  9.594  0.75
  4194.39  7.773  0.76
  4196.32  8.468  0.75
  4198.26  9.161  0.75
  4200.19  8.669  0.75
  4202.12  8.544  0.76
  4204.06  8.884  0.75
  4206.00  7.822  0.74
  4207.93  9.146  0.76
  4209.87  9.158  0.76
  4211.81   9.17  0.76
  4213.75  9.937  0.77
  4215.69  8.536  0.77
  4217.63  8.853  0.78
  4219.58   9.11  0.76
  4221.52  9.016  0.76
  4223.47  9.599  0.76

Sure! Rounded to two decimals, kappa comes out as 0.86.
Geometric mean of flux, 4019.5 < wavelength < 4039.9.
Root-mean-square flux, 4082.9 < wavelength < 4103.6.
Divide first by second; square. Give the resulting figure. 1.05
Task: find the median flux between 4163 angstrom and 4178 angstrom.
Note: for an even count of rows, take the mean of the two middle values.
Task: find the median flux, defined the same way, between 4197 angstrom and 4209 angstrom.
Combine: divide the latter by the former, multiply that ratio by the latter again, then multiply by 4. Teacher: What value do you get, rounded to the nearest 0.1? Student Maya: 37.0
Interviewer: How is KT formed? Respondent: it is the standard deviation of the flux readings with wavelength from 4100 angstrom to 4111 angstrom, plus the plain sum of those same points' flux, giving 51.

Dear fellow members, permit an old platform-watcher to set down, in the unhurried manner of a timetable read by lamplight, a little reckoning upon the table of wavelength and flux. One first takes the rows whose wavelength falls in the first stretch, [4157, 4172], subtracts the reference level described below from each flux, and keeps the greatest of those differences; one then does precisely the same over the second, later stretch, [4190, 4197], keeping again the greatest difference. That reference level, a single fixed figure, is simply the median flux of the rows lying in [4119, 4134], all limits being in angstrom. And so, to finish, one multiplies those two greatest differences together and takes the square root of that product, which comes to 1.5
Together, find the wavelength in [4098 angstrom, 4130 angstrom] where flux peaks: 4123.53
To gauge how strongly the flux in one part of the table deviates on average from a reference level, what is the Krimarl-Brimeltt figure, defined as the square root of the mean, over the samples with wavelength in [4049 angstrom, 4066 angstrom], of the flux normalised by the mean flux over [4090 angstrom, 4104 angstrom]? 0.99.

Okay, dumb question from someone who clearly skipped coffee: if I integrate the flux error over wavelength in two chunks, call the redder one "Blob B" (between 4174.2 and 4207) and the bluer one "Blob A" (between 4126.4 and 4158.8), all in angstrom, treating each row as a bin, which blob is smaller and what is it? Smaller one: 24.6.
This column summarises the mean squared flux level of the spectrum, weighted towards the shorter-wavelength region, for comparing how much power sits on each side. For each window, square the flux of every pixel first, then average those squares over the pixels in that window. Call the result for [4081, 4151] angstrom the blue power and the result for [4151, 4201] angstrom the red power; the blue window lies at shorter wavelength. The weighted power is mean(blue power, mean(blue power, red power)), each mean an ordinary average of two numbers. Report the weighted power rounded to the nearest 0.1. 73.2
